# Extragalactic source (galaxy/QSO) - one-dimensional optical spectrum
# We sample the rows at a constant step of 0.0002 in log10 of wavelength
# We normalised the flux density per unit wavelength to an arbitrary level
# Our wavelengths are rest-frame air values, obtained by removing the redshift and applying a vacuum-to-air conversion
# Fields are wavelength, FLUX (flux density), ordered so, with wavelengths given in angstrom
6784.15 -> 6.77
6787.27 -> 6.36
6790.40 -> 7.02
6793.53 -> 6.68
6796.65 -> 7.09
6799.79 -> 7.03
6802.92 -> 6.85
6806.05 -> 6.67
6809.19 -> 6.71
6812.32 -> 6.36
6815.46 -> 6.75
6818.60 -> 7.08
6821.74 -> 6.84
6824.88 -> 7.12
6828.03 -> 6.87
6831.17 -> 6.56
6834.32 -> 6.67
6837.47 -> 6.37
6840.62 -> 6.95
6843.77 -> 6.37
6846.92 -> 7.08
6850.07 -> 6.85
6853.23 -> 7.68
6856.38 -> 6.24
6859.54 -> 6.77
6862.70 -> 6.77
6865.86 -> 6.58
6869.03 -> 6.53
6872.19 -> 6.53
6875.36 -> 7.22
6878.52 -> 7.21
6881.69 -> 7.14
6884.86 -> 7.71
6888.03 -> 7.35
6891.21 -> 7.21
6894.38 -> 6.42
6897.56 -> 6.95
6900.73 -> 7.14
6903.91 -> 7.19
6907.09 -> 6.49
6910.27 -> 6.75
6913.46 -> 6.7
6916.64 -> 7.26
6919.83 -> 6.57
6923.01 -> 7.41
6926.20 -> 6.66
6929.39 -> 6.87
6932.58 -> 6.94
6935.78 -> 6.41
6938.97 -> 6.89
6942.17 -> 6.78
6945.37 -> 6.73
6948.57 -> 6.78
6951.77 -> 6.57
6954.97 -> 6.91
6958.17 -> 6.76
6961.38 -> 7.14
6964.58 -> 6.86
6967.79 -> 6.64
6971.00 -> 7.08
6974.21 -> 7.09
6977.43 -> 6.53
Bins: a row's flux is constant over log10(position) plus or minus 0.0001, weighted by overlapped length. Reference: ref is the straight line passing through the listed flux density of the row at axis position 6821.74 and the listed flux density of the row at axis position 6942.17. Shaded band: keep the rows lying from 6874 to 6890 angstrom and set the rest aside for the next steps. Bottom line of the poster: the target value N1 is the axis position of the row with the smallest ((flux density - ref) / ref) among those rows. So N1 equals 6881.69 angstrom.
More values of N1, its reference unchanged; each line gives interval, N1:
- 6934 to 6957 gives 6935.78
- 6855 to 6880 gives 6856.38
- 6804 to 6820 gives 6812.32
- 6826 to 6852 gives 6837.47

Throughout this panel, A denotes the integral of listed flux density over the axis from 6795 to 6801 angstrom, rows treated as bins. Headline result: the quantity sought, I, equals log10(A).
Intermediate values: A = 42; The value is 1.63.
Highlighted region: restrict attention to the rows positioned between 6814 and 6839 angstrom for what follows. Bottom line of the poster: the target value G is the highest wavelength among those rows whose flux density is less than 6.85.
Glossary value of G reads 6837.47 angstrom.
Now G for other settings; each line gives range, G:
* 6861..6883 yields 6872.19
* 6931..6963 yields 6958.17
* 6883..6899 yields 6894.38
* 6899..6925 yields 6919.83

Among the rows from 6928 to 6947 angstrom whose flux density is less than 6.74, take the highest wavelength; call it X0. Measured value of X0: 6945.37 angstrom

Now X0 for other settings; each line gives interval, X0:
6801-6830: 6812.32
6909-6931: 6926.20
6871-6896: 6894.38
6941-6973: 6967.79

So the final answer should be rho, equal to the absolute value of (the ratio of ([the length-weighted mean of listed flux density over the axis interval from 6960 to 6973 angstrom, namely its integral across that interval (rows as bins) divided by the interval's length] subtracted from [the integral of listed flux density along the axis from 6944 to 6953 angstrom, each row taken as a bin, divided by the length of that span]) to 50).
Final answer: 0.0047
